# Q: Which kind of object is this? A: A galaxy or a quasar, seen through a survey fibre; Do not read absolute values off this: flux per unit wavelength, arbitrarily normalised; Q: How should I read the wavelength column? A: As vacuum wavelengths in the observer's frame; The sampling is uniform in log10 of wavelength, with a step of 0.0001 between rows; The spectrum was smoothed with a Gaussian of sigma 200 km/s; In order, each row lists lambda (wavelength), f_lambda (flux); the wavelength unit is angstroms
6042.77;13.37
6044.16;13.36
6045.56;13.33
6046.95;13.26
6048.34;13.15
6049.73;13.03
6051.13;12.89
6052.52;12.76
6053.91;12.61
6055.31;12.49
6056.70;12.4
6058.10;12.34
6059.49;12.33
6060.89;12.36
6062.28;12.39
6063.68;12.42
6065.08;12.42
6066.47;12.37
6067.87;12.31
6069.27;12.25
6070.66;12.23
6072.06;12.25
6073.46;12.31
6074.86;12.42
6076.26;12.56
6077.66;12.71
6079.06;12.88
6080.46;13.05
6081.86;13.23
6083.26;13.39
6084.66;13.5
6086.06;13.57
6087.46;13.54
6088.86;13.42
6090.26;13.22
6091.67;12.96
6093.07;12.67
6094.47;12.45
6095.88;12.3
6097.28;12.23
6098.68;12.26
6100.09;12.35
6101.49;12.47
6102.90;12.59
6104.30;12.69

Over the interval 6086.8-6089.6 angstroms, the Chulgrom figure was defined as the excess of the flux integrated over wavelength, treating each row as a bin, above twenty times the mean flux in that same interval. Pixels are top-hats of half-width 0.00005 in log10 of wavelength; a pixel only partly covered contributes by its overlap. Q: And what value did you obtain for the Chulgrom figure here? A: -232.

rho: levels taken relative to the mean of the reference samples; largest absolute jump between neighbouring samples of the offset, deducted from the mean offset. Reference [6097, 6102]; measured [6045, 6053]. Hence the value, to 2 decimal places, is 0.60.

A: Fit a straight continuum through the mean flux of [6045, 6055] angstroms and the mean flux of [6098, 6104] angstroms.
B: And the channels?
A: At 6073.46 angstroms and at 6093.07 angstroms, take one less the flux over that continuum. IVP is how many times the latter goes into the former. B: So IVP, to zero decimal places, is -3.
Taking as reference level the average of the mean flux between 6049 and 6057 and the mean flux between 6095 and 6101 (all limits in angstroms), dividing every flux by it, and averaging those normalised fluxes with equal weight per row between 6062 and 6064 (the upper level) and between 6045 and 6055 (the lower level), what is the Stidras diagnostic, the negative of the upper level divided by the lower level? -0.95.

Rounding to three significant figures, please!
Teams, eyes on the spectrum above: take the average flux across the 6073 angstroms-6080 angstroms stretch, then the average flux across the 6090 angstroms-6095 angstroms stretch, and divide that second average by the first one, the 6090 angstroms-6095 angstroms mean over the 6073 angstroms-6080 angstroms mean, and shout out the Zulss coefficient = 1.02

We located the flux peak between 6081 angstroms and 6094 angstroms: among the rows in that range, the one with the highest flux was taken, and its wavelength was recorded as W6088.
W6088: 6086.06 angstroms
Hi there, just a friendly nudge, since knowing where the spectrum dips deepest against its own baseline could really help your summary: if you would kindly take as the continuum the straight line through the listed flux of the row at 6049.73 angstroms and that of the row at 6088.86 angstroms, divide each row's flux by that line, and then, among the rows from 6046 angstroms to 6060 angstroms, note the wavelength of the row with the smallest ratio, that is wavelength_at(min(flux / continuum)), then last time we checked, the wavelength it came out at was 6059.49 angstroms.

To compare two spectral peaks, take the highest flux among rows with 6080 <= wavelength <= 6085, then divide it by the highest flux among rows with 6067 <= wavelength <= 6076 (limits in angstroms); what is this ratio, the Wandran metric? 1.09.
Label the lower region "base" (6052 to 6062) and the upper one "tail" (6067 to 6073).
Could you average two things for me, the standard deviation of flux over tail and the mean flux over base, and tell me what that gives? 6.25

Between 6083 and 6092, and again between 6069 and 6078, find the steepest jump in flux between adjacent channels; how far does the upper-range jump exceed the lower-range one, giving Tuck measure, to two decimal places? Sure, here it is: 0.11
